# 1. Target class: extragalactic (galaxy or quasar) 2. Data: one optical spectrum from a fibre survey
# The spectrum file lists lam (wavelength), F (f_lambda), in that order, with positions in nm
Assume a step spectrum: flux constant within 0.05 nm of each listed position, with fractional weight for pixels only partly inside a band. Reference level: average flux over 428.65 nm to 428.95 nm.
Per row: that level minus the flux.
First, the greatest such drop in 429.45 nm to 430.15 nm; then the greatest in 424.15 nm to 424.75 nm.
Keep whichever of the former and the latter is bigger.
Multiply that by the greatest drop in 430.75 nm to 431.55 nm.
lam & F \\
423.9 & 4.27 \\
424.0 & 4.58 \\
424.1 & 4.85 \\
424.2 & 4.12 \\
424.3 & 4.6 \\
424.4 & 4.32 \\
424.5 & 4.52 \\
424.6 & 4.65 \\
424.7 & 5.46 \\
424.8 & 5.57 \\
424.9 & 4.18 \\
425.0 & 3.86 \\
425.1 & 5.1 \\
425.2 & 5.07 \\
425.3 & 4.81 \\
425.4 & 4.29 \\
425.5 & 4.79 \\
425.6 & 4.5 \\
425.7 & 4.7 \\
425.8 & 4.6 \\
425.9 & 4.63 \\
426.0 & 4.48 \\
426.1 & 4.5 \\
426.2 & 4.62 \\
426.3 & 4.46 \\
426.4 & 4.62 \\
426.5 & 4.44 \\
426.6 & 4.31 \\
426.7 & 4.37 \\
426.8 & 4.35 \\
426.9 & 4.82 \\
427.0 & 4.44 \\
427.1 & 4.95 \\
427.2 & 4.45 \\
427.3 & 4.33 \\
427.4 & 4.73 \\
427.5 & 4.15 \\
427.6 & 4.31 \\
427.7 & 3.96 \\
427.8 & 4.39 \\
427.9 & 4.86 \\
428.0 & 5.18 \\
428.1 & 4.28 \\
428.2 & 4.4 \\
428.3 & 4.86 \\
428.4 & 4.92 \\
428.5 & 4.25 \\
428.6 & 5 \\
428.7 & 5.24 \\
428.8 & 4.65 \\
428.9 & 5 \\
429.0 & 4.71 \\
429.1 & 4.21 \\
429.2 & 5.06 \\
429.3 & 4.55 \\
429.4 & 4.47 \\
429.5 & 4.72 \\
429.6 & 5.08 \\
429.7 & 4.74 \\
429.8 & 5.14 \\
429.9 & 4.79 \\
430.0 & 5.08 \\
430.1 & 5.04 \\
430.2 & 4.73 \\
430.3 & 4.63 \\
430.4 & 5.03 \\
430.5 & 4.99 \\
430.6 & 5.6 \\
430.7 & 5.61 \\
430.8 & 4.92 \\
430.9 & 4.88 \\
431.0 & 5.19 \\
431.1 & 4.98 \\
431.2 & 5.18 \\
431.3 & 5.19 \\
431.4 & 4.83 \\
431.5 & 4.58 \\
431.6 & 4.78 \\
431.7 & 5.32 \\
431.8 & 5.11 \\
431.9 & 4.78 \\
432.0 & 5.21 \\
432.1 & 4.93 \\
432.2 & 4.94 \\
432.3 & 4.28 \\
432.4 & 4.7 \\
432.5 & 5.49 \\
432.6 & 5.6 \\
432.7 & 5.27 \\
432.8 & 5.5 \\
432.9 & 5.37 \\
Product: 0.32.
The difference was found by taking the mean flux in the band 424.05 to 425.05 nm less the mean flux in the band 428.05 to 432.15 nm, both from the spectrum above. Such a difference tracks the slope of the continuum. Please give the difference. -0.28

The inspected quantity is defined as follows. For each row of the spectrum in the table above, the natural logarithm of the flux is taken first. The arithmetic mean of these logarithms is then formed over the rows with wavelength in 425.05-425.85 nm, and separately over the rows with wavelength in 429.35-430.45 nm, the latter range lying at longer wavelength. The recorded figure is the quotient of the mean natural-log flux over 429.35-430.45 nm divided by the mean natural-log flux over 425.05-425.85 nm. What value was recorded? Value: 1.02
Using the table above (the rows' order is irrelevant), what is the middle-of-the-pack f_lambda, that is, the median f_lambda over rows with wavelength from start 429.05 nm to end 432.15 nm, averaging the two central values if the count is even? 4.98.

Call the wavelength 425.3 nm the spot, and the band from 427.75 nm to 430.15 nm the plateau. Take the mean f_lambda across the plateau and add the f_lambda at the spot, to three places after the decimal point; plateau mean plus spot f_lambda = 9.586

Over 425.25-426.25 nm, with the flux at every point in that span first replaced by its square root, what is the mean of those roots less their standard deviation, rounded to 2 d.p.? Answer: 2.11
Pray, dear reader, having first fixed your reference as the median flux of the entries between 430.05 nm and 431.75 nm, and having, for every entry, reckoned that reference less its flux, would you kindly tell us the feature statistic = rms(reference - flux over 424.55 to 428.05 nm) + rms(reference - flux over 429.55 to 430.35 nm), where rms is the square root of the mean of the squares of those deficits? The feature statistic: 0.75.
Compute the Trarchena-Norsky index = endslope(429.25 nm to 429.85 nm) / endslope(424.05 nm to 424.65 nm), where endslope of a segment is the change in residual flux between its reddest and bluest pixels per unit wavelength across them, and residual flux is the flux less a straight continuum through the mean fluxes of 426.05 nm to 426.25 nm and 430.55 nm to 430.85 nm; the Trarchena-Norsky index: -1.7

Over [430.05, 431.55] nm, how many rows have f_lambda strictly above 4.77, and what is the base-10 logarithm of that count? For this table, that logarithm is 1.1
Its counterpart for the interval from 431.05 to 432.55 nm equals 1.1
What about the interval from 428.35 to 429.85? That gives 0.8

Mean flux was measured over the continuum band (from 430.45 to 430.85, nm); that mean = 5.28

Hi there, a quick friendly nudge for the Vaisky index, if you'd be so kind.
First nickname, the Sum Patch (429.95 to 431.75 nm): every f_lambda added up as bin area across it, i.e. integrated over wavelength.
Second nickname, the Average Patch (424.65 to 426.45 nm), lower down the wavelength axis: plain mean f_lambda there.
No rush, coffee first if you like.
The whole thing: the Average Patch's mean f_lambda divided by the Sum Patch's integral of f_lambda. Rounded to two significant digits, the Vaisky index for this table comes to 0.52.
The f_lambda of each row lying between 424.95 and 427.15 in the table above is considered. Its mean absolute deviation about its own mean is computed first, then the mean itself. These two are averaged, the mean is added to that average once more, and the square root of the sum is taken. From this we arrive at 2.64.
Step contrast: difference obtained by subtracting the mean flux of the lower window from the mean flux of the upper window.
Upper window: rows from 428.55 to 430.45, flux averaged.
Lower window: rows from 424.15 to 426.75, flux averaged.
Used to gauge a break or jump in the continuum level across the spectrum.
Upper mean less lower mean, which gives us 0.24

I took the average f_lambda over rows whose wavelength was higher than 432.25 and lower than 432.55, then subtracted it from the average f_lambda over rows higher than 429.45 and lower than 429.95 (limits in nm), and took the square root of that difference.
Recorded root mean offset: 0.27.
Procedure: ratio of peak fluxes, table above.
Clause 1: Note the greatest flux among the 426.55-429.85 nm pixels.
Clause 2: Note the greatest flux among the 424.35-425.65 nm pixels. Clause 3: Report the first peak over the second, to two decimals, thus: 0.94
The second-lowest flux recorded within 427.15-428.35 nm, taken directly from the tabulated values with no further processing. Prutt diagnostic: 4.15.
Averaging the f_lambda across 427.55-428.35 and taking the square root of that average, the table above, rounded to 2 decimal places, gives 2.13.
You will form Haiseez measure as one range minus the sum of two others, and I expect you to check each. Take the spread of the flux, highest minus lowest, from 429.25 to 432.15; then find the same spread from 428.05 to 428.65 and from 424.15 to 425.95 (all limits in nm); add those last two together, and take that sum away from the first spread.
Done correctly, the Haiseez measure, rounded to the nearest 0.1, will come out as -1.3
